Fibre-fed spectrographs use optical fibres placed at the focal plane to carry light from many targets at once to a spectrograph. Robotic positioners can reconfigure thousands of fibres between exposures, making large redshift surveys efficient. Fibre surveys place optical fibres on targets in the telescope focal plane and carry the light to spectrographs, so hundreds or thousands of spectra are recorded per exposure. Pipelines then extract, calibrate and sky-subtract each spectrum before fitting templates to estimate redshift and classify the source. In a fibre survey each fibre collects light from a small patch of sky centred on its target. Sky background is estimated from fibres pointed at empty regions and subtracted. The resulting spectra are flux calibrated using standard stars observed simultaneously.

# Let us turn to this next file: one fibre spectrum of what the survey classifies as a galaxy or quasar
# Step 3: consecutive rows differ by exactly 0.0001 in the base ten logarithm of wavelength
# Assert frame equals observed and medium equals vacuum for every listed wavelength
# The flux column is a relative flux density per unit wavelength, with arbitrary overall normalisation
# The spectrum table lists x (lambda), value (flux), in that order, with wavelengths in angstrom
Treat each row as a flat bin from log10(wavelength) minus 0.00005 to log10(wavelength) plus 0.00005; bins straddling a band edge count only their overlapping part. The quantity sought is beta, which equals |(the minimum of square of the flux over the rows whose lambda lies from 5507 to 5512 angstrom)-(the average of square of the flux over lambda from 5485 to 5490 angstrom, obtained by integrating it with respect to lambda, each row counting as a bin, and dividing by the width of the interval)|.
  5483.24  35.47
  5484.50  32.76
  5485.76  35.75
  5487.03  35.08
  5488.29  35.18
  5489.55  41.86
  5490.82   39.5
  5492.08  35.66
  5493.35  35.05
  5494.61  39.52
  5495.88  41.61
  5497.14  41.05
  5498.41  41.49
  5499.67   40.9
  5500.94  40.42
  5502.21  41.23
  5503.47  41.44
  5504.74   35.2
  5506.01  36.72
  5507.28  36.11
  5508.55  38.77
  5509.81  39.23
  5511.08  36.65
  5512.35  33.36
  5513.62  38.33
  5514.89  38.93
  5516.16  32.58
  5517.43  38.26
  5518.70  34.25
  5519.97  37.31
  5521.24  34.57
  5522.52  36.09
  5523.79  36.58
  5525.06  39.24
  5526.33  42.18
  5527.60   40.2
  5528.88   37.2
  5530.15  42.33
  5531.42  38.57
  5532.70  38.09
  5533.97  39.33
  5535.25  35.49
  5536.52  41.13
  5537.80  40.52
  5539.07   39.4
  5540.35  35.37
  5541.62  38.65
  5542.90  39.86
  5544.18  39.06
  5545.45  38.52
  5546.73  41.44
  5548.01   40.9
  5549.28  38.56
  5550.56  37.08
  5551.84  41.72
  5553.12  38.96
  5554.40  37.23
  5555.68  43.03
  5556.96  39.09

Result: 50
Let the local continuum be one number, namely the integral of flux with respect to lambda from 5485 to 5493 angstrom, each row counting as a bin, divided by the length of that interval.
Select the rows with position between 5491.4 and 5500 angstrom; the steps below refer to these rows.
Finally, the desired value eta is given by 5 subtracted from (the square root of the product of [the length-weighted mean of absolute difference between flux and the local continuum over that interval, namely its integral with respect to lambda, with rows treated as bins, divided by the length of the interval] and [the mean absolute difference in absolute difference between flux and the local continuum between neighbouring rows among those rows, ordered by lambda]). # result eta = -3.38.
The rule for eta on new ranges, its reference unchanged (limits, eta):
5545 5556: -2.30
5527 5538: -2.66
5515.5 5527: -2.89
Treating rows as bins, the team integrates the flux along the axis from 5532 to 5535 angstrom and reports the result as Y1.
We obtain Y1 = 115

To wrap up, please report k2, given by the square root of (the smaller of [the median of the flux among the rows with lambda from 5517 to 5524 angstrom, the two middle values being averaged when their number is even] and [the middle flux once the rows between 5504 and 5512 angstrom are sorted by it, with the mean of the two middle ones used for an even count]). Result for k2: 6.03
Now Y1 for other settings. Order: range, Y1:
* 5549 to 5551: 75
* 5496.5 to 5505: 344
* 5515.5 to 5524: 303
